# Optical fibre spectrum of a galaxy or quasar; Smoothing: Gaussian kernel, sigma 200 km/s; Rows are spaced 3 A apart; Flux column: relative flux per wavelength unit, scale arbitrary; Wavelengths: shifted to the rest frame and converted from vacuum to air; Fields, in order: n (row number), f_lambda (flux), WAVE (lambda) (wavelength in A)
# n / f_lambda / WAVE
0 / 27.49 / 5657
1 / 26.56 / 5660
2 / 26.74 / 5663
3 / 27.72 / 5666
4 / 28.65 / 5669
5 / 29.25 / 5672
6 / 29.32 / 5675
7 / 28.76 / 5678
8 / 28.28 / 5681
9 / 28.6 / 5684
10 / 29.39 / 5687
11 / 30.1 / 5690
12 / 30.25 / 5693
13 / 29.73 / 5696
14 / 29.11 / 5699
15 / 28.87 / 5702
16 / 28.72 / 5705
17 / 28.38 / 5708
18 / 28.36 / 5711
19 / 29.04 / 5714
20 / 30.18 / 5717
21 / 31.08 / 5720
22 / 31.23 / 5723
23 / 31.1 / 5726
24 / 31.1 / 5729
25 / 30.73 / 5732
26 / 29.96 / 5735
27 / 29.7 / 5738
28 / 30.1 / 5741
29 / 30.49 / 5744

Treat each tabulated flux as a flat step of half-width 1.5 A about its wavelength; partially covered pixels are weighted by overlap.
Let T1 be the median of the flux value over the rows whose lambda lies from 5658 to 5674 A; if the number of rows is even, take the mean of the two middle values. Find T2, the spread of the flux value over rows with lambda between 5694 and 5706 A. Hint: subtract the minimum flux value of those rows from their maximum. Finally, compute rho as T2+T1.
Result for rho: 28.7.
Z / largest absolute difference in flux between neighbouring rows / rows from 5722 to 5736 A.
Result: 0.77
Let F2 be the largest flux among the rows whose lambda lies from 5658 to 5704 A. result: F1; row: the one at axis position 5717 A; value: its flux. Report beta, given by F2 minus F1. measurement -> 0.1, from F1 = 30.18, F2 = 30.25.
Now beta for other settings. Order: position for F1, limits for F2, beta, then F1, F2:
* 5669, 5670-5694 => 1.6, 28.65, 30.25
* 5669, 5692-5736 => 2.6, 28.65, 31.23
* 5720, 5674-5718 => -0.8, 31.08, 30.25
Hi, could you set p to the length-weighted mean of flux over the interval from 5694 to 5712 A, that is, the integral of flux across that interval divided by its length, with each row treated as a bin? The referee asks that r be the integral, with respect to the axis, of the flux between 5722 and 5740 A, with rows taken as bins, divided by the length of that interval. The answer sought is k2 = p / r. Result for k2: 0.94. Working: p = 28.9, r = 30.61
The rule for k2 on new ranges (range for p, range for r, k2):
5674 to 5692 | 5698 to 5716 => 1.01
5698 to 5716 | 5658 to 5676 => 1.03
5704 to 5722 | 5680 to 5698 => 1.00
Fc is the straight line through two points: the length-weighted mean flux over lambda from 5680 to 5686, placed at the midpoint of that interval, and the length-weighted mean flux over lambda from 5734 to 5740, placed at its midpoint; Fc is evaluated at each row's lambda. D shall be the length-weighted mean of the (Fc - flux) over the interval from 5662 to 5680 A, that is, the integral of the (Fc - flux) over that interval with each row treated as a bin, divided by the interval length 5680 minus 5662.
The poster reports -0.2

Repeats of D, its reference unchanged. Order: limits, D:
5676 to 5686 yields -0.1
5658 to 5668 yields 0.9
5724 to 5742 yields -0.7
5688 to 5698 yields -1.2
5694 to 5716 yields 0.1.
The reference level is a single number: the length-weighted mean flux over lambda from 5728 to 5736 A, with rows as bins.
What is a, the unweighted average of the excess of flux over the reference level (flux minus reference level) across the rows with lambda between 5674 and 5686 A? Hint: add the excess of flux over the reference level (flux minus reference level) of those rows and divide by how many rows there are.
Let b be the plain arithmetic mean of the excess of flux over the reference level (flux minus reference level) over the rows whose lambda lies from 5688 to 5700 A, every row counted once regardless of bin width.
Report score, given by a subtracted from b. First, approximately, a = -1.9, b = -0.8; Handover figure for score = 1.1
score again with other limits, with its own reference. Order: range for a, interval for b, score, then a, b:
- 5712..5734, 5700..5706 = -1.8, 0.0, -1.8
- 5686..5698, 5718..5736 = 1.0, -0.7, 0.3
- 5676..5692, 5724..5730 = 2.1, -1.6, 0.5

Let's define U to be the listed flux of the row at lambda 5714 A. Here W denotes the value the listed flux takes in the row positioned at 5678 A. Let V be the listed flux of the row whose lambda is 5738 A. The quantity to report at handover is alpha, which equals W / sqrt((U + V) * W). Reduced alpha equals 0.700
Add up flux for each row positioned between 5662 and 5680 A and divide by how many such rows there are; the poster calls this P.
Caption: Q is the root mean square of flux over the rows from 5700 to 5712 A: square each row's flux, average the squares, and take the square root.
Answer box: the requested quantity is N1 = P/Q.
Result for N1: 0.994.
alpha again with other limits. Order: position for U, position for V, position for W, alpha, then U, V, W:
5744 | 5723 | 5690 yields 0.698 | 30.49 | 31.23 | 30.1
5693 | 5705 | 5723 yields 0.728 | 30.25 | 28.72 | 31.23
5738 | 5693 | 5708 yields 0.688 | 29.7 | 30.25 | 28.38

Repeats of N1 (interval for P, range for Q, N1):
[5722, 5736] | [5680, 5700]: 1.050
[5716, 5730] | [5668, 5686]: 1.074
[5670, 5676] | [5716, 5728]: 0.948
